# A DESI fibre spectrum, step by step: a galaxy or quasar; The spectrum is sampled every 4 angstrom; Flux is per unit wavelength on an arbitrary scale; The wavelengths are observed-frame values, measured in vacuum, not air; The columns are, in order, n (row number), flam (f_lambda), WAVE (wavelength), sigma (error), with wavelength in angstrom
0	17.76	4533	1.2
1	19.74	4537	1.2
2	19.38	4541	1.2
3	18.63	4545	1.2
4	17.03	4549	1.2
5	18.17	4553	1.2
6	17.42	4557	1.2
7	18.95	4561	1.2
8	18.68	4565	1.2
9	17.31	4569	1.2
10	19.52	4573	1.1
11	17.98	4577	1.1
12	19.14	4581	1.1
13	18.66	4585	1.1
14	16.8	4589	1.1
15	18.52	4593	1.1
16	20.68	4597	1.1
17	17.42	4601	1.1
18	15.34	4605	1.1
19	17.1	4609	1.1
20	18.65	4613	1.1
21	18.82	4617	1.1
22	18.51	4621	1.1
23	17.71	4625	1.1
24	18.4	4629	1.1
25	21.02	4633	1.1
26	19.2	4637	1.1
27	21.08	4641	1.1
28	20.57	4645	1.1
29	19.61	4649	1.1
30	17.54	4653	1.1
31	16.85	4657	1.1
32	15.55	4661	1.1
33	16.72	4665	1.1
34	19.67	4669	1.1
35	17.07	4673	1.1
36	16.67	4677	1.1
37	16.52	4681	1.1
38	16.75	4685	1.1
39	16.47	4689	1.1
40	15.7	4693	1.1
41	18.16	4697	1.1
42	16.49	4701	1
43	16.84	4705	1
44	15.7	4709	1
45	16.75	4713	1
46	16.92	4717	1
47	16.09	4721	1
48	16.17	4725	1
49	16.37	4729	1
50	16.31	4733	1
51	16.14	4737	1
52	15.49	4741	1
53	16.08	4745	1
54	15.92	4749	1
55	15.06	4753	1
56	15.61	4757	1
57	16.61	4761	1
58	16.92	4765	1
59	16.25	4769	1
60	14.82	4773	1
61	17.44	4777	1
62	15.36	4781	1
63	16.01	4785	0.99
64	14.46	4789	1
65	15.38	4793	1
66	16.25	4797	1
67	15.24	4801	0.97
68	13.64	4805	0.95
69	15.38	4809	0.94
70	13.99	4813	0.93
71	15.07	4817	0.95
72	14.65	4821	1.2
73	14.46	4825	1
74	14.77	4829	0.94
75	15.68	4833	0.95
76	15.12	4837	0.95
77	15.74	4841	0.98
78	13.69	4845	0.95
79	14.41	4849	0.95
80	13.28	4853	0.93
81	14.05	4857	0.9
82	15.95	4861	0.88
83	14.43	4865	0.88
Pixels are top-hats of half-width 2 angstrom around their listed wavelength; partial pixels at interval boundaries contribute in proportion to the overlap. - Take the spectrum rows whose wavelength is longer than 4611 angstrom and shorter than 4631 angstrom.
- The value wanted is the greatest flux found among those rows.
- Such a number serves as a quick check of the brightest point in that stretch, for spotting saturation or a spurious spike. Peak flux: 18.82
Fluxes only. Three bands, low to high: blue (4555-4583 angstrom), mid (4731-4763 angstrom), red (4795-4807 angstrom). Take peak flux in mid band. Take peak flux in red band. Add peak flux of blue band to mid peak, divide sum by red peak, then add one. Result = 3.22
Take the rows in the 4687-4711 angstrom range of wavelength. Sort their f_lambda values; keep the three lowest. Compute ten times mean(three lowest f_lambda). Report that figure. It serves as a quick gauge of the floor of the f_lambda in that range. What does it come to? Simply 160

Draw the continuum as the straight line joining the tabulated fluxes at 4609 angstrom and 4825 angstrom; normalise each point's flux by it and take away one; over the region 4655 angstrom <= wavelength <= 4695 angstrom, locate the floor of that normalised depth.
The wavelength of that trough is 4661 angstrom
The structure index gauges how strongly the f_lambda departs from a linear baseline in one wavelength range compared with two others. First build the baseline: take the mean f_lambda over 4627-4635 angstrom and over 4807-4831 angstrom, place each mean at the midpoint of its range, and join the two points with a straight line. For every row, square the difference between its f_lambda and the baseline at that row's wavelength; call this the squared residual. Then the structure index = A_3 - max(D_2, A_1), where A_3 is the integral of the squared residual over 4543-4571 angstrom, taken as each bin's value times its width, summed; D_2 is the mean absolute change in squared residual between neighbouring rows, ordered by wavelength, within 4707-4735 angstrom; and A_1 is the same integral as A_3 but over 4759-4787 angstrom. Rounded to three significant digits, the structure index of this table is 368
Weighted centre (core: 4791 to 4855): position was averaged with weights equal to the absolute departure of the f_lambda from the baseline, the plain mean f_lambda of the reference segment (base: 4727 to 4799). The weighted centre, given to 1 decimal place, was 4827.2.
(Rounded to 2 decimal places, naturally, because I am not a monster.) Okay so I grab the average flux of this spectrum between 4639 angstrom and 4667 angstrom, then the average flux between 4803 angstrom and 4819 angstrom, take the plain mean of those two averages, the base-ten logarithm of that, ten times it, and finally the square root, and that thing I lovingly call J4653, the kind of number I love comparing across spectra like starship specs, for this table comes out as 3.49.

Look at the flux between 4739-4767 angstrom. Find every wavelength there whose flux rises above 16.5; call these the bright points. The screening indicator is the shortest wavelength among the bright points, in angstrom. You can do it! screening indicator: 4761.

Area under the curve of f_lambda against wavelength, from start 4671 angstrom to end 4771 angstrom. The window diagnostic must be 1636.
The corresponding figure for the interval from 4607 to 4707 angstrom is 1791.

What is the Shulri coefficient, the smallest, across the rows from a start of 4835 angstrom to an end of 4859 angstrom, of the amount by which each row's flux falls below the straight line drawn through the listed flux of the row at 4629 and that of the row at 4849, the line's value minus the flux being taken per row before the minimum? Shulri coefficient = -1.2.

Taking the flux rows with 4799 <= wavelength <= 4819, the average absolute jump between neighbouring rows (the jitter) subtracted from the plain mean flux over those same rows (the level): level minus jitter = 13.2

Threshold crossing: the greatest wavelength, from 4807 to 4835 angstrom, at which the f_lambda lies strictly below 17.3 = 4833 angstrom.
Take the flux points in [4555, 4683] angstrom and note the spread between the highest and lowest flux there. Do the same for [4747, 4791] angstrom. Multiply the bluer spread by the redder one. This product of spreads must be 17.1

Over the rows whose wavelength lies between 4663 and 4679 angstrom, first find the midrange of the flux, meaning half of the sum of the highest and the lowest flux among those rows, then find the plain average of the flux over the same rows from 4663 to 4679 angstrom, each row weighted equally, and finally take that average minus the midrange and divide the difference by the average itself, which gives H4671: -0.036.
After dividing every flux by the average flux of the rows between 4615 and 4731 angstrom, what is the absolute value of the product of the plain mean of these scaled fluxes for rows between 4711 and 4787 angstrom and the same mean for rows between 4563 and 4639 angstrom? 0.96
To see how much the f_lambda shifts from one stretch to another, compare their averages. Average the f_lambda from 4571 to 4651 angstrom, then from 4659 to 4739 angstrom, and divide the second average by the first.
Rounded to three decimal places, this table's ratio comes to 0.889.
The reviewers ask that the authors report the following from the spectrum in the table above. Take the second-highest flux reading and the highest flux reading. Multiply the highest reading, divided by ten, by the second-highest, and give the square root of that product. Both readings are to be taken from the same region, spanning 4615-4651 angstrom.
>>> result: 6.7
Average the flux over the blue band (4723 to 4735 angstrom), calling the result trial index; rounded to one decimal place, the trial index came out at 16.3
